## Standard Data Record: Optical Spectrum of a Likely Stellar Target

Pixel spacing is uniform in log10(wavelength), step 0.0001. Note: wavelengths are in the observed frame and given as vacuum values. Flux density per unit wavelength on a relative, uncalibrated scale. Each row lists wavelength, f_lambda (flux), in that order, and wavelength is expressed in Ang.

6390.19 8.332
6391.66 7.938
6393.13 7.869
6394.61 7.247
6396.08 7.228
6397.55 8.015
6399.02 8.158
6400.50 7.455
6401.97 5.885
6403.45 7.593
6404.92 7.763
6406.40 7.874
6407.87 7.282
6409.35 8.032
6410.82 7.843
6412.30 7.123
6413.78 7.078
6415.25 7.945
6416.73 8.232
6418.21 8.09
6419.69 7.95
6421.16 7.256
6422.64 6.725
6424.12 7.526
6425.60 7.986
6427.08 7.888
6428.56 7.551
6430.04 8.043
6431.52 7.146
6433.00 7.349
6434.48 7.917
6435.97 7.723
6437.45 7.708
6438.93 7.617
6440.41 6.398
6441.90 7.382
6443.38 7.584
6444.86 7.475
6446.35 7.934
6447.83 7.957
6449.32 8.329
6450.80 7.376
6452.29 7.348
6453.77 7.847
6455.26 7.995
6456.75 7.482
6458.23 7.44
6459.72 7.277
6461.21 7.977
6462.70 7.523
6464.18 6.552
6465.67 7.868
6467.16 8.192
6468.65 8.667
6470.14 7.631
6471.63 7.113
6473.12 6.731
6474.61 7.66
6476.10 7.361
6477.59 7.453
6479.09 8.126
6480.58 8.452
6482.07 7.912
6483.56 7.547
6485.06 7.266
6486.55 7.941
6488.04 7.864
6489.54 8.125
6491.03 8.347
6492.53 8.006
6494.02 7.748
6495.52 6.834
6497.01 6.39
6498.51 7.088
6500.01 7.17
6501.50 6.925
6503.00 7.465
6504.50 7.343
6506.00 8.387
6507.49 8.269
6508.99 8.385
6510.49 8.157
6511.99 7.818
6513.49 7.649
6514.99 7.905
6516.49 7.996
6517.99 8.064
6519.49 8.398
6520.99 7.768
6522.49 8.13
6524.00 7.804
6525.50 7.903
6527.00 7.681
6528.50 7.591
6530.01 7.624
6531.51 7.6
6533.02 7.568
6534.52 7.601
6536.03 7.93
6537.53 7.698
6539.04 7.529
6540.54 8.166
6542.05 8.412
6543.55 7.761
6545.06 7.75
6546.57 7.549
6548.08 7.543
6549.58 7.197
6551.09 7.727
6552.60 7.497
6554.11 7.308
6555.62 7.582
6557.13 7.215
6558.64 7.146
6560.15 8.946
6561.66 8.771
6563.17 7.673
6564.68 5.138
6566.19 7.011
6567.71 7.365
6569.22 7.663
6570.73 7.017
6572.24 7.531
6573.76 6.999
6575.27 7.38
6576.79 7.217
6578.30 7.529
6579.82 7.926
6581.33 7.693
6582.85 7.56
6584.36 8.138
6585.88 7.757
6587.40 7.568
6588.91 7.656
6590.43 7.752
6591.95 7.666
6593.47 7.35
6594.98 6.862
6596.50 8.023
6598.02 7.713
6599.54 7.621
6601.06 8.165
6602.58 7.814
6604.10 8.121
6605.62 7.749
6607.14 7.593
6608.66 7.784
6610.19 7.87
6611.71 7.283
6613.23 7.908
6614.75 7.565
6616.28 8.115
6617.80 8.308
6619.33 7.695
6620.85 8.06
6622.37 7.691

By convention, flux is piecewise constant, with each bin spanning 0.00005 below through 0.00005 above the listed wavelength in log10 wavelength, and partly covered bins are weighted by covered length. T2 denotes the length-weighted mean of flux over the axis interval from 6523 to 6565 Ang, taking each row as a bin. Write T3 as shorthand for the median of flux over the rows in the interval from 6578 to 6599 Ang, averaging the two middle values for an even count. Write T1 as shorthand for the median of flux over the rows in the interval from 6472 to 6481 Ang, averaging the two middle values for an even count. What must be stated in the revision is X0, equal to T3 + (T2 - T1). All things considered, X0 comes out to 7.79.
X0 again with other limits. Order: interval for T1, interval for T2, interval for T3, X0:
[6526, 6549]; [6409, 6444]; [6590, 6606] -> 7.71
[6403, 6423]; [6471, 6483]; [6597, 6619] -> 7.60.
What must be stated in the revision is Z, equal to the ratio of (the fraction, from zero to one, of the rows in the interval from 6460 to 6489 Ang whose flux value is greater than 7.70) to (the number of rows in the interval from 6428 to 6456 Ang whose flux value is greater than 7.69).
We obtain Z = 0.053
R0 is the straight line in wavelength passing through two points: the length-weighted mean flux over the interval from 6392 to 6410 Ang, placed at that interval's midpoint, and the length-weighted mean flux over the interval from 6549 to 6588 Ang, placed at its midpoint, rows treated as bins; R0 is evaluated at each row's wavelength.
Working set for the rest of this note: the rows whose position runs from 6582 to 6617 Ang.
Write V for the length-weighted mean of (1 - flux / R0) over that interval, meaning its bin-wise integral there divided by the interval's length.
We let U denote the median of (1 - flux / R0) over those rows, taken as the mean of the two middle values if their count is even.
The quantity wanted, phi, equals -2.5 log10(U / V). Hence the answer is -0.11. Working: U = -0.037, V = -0.034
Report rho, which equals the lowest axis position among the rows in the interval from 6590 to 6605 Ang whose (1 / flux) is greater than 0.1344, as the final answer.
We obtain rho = 6593.47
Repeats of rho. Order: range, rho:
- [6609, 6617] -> 6611.71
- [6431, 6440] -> 6431.52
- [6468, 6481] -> 6471.63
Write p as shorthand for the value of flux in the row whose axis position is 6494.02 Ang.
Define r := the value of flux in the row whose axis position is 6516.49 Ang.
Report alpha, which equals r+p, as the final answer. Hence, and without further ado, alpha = 15.7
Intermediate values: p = 7.748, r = 7.996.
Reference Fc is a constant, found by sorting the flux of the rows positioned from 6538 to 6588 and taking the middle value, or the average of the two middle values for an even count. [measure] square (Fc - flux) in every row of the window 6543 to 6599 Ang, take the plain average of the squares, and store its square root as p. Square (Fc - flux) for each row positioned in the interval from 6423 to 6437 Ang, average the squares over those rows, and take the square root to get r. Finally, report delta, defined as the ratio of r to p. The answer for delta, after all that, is 0.55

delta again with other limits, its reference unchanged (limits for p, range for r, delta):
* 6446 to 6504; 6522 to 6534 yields 0.50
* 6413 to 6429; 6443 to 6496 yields 1.05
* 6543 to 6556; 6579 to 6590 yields 1.55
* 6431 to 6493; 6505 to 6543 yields 0.98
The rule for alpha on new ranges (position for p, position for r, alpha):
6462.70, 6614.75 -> 15.1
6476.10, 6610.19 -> 15.2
